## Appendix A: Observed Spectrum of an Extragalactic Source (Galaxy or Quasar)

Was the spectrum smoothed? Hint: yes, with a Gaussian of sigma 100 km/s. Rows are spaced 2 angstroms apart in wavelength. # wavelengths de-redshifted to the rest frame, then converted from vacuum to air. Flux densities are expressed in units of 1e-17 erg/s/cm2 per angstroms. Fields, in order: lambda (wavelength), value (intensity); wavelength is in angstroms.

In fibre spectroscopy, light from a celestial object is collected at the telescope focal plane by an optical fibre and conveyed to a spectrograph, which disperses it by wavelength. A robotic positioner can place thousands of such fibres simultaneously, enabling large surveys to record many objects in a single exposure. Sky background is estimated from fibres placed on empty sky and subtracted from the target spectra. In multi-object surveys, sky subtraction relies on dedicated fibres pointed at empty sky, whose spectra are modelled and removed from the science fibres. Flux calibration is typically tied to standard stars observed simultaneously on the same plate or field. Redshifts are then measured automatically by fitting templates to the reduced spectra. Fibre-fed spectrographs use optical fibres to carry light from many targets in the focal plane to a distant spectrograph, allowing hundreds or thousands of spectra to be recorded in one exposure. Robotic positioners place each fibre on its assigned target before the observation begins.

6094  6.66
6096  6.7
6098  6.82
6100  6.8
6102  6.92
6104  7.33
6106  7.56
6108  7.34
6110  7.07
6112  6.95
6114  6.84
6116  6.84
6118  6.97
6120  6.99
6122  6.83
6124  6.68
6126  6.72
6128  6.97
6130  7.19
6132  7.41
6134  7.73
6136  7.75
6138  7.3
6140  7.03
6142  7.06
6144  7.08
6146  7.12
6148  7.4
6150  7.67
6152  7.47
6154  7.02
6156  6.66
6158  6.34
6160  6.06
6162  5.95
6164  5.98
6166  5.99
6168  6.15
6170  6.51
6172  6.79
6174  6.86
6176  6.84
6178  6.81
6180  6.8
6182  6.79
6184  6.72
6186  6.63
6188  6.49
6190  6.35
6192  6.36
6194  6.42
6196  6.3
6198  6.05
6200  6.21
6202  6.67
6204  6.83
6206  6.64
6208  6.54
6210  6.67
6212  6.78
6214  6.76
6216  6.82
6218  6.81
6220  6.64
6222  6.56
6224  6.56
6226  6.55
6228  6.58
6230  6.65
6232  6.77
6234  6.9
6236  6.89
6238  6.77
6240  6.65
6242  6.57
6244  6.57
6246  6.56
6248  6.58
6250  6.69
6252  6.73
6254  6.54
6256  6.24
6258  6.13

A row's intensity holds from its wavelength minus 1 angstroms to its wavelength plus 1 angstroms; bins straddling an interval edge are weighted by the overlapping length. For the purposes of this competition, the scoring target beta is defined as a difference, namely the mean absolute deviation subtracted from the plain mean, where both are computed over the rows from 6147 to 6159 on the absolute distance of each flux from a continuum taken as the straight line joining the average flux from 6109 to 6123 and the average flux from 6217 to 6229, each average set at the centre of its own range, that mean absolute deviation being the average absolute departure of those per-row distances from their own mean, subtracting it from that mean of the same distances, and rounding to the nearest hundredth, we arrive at 0.27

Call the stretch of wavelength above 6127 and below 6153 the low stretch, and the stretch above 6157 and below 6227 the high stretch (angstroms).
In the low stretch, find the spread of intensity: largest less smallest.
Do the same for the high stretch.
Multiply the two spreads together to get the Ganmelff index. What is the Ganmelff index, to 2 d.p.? 0.71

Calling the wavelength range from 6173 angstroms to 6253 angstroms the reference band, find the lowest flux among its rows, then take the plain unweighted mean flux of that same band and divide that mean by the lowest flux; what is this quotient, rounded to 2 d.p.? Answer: 1.10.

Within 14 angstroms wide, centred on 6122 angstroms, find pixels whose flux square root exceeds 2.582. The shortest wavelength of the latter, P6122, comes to 6116 angstroms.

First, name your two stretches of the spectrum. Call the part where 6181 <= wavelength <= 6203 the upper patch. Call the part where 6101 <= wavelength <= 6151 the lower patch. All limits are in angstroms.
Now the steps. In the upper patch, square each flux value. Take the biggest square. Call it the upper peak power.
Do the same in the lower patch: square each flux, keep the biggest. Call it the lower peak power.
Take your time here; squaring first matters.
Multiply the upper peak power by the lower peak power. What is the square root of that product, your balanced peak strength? 52.6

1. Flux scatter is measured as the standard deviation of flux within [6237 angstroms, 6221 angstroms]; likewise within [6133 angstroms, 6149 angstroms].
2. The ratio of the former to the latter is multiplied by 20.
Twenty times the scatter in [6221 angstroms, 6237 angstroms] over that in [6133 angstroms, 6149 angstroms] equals 10.2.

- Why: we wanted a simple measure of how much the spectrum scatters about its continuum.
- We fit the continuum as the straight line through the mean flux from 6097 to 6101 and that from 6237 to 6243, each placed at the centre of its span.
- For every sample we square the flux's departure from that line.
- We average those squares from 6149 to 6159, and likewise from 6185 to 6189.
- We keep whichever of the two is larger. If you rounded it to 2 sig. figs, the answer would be 0.32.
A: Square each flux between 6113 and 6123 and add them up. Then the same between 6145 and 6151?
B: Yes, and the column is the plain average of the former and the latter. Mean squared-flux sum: 201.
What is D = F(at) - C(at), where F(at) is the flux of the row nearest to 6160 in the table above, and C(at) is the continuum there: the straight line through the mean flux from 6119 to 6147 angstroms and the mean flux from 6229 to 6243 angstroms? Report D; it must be -0.97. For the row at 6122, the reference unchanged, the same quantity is -0.34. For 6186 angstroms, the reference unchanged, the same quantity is -0.30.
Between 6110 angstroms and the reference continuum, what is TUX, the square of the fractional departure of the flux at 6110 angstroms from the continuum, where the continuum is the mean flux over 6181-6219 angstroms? 0.0058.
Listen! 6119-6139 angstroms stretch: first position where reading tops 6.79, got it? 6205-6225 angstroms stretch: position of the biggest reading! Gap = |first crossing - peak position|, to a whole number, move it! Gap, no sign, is 96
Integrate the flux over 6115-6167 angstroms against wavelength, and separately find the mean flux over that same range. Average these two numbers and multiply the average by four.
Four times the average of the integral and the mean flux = 735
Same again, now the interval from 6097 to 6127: 433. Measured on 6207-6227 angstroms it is 280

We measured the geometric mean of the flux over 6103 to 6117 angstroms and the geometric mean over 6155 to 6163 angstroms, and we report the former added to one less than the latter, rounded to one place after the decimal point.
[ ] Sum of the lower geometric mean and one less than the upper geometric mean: 12.4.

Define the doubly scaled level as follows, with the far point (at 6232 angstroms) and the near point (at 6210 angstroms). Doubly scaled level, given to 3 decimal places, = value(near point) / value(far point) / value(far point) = 0.146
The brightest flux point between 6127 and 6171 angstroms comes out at 7.75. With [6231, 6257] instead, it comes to 6.9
